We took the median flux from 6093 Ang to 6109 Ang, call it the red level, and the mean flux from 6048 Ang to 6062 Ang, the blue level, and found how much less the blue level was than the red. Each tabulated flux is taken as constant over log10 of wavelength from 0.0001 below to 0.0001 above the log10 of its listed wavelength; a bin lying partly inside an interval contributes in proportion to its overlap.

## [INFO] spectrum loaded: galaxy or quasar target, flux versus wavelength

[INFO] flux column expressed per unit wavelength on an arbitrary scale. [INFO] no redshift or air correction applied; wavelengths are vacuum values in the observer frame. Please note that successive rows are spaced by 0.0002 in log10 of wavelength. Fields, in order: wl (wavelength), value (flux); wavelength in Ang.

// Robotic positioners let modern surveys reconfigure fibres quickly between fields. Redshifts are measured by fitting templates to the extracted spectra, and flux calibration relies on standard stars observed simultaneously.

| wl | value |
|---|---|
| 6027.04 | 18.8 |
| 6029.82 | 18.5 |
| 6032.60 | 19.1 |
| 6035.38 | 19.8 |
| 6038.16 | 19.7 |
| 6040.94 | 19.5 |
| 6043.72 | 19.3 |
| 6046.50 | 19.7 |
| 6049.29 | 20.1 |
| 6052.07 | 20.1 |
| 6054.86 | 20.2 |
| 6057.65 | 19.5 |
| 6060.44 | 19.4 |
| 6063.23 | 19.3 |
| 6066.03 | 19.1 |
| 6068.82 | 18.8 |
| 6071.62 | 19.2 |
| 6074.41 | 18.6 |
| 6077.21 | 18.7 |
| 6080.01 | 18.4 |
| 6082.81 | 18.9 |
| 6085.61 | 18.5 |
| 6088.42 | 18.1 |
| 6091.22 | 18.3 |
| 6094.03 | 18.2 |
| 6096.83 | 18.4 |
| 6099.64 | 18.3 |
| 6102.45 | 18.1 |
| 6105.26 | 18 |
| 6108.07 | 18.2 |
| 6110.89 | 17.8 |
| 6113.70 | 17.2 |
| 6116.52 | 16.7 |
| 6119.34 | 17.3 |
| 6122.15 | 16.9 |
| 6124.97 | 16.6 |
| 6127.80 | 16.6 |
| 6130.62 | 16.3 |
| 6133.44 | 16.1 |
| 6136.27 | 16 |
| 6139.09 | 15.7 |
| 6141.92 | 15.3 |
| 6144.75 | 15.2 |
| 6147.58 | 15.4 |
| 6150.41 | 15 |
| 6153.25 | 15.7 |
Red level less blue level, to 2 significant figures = -1.7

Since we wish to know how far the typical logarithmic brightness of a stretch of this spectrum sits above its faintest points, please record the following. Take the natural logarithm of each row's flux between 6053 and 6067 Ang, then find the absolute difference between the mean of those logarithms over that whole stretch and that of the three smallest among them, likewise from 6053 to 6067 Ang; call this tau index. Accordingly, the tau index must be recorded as 0.012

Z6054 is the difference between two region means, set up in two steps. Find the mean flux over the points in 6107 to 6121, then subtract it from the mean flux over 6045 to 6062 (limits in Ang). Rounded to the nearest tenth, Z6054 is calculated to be 2.4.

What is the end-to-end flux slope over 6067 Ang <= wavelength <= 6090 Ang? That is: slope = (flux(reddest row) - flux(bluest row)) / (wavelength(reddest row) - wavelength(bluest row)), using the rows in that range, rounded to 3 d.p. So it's -0.036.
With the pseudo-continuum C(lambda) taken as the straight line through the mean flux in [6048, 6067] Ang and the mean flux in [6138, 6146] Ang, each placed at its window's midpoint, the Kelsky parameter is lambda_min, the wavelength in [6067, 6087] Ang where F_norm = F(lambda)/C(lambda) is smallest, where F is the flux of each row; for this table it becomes 6068.82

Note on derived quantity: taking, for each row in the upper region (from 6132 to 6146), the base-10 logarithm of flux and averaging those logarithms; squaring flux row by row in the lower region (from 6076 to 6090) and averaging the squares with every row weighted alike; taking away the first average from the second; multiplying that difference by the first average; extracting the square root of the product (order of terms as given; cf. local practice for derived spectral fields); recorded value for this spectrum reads 20.2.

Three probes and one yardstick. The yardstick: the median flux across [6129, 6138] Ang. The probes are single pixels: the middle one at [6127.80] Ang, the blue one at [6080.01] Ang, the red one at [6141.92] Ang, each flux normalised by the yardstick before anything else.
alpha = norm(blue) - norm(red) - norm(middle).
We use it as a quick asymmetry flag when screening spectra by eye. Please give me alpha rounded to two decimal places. -0.84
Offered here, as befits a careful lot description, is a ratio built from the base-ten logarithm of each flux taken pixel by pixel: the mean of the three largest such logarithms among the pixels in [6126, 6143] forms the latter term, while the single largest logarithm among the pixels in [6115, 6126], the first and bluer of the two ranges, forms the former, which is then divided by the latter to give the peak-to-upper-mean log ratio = 1.021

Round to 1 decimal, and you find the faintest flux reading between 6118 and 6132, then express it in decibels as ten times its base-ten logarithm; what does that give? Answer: 12.1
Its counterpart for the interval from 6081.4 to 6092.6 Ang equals 12.6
